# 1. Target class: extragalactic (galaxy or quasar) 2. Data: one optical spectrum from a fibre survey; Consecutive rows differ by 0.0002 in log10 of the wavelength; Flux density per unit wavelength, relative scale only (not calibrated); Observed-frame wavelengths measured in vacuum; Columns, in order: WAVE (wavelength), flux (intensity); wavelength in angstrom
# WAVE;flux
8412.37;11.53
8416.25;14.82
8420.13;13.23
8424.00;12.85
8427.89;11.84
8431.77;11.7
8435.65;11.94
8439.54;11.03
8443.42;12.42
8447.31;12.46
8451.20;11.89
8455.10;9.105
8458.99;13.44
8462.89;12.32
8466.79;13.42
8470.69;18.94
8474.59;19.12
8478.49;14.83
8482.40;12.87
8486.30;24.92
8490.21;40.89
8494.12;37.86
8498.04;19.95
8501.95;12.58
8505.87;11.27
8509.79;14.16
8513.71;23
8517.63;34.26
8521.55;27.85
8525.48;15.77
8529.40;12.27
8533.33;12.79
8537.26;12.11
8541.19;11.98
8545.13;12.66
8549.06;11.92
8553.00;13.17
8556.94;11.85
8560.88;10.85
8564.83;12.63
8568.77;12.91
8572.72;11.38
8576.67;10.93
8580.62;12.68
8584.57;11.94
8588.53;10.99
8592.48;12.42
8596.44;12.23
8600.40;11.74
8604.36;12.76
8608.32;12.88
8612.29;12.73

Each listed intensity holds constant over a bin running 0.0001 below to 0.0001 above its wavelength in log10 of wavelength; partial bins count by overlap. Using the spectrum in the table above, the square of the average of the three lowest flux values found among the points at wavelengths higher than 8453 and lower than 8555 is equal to 116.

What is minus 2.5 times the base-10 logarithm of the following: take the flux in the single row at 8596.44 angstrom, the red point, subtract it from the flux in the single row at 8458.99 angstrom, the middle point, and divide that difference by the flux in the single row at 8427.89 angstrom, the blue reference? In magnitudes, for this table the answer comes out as 2.5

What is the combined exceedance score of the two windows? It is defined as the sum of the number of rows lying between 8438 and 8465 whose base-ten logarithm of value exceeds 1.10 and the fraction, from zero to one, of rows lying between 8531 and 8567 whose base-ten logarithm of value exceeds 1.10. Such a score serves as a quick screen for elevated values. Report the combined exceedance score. 1.4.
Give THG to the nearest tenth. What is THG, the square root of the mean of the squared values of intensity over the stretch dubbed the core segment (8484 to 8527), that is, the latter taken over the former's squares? 25.8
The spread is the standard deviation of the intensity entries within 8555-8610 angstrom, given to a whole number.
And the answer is 1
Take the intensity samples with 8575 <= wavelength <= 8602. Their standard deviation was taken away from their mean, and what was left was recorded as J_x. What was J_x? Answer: 11.2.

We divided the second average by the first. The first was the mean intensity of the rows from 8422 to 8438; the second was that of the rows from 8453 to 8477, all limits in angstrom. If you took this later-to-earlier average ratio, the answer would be 1.2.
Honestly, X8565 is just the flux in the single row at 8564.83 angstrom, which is 12.63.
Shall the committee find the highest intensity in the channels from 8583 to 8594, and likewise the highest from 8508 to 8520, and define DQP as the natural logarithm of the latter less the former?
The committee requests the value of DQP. 3.1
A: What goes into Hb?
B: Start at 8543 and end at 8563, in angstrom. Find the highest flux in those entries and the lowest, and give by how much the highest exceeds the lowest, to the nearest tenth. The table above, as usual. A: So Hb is 2.3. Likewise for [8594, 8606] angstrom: 1.0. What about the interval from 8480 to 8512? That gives 29.6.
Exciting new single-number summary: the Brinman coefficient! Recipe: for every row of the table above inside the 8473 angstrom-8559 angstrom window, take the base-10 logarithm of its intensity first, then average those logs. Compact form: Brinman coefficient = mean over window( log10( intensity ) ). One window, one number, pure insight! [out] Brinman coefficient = 1.23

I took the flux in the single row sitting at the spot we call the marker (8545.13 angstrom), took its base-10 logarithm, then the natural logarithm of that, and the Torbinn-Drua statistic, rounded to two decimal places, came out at 0.10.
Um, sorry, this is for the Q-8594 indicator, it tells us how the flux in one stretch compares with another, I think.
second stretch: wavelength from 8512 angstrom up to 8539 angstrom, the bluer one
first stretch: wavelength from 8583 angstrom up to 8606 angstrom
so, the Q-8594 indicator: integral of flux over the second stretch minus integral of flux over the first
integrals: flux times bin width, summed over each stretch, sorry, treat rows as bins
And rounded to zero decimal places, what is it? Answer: 257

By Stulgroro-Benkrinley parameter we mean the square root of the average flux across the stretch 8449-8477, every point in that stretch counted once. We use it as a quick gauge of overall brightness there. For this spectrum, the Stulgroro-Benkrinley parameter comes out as 3.75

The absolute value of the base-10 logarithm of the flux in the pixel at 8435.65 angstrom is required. 1.08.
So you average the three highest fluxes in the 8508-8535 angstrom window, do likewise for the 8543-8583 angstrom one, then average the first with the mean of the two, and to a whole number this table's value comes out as 25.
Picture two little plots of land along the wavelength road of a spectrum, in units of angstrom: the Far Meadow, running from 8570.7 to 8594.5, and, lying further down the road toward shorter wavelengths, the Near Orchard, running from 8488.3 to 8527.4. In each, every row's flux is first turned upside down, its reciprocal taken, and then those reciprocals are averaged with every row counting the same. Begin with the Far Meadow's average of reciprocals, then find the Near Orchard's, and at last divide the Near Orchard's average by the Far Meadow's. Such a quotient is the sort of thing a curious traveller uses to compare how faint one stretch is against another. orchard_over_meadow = 0.60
